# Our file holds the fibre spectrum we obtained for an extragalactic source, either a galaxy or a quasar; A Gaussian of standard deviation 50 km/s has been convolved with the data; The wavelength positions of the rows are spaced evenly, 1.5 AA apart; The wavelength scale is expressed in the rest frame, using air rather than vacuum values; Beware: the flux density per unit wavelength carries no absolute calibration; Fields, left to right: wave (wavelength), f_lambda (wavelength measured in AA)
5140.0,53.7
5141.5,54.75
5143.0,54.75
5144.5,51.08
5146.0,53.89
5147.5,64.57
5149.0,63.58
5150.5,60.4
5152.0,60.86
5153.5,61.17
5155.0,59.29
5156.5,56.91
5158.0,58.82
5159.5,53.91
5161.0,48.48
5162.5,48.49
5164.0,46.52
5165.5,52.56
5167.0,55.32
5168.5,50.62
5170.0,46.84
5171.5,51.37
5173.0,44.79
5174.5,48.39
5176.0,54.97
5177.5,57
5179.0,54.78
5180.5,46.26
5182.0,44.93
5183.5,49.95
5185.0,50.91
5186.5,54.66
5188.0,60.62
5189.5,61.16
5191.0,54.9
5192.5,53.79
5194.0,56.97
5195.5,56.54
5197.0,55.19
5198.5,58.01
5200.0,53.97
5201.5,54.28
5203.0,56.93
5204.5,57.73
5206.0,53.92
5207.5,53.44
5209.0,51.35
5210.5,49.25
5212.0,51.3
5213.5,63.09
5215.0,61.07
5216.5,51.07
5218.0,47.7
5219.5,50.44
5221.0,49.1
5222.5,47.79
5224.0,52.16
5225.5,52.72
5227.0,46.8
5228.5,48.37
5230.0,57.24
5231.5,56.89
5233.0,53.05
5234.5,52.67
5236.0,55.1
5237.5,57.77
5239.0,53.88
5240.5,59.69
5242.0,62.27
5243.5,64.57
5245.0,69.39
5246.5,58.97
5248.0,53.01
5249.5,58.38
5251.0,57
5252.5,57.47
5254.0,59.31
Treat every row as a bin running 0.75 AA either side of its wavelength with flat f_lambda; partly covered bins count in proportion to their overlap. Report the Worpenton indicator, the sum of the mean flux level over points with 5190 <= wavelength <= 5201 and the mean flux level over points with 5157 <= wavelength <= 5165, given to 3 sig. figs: 107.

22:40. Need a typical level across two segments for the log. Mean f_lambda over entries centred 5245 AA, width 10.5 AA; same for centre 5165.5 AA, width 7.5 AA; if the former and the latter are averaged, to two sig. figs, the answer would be 56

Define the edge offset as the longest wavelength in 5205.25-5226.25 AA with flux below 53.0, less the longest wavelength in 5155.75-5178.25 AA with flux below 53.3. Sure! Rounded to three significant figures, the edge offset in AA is 51.0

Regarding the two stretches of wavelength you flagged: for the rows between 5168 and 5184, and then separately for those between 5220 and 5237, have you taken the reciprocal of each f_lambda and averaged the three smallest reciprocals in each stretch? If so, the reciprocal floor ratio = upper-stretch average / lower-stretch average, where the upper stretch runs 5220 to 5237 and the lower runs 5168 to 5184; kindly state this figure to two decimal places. 0.99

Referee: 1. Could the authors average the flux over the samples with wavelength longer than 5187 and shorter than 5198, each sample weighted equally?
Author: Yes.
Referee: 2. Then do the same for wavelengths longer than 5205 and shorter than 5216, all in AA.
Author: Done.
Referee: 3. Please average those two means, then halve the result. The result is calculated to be 27.9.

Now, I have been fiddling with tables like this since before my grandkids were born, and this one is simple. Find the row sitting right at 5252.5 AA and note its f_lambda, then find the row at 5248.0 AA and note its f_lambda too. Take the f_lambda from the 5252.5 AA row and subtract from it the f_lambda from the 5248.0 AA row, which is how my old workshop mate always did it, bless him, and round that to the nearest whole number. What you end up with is 4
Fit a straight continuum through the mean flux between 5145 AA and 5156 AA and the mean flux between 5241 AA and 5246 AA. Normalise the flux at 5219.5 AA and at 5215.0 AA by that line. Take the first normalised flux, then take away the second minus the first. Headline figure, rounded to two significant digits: 0.62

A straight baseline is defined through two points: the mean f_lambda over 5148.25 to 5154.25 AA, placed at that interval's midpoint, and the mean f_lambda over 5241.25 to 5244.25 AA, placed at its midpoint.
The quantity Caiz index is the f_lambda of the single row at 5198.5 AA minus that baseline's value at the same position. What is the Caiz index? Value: -4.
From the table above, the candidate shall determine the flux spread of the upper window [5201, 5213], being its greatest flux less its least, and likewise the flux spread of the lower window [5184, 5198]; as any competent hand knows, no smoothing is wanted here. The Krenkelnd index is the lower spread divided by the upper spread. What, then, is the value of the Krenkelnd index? 1.2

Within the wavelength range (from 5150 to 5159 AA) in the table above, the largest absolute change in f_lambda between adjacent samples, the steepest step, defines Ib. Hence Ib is 2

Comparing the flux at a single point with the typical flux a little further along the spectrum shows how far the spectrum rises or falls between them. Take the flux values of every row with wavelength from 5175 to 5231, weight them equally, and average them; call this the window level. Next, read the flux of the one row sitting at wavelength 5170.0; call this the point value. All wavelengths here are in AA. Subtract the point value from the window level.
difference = 7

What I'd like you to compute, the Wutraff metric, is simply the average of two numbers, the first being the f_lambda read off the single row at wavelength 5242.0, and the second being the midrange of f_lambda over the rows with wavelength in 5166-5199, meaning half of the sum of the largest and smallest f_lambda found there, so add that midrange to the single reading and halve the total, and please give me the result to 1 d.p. 57.6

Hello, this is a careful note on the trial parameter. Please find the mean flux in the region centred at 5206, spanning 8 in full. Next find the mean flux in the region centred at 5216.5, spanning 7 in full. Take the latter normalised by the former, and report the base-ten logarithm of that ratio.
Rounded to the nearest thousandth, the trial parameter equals 0.000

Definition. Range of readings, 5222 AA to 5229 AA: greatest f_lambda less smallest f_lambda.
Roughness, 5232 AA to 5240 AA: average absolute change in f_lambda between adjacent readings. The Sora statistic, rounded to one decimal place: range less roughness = 3.6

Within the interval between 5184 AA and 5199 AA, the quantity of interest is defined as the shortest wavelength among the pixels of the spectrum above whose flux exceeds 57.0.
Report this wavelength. 5188.0 AA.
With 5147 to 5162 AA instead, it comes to 5147.5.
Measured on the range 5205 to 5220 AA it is 5213.5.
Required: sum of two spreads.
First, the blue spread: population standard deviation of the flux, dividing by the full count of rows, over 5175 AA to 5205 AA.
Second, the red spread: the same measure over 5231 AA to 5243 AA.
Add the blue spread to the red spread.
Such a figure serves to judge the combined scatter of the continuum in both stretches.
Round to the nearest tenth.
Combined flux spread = 7.2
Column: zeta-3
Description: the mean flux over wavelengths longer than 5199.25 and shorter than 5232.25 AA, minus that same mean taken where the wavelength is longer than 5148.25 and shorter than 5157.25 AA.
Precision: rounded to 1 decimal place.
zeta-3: -7.3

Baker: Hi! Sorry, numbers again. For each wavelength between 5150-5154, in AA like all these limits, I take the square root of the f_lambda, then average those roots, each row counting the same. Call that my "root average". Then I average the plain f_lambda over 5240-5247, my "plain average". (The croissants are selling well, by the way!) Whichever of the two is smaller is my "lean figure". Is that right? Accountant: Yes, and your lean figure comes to 7.8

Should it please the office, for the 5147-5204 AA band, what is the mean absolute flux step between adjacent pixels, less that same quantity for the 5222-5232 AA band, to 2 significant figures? -0.51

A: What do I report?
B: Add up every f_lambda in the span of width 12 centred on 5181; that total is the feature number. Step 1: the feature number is 413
